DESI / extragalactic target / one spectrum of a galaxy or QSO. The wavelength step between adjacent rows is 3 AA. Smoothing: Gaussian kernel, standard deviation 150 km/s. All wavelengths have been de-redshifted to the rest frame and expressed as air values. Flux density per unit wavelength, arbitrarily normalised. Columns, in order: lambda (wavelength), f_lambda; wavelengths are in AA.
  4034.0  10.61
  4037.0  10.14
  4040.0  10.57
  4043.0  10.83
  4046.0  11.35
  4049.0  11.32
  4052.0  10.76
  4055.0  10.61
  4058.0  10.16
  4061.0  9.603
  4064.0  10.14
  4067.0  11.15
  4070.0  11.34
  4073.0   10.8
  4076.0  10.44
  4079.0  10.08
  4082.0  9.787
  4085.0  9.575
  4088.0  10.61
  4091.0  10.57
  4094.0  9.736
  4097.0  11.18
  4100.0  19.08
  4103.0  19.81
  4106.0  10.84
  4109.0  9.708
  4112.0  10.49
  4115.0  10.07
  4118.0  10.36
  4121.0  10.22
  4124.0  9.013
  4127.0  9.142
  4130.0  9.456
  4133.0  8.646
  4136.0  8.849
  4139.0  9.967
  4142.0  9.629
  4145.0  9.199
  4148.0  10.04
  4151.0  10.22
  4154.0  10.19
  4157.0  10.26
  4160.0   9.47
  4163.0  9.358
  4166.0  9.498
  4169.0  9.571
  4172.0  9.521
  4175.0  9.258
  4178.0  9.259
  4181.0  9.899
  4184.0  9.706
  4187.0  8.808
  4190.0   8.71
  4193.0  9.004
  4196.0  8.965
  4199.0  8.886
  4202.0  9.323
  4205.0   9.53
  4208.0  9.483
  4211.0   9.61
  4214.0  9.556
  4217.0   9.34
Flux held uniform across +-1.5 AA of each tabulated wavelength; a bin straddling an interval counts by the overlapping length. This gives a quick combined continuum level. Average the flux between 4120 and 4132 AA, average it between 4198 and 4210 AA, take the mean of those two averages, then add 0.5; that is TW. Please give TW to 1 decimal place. 9.9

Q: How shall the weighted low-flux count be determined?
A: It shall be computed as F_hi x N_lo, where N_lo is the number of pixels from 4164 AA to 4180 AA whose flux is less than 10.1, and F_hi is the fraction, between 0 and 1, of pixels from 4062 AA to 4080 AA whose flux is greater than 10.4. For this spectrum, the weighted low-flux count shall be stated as 3.3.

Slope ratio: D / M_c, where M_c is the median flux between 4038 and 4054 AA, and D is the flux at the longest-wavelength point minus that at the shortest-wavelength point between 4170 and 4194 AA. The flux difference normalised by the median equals -0.05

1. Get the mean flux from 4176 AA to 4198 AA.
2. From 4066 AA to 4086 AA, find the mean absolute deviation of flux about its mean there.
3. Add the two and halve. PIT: 4.87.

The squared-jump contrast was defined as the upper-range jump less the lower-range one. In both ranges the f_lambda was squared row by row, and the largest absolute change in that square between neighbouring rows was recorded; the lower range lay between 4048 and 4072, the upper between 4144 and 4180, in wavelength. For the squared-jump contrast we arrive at -5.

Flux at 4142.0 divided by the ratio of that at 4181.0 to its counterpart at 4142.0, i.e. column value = 9.4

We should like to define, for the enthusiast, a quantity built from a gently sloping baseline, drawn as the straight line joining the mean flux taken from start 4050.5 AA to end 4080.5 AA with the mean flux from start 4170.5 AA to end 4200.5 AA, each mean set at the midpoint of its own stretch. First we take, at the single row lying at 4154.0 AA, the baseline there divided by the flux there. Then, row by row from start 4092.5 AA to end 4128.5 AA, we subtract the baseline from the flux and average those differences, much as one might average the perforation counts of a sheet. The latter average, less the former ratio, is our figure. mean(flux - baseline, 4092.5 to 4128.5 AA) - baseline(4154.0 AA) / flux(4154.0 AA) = 0.68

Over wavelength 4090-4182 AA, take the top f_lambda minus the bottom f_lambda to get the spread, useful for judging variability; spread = 11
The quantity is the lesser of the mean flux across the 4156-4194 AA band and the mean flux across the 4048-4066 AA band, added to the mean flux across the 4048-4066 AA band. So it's 19.8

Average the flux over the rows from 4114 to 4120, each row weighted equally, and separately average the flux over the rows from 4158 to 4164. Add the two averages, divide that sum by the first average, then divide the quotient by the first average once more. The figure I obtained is 0.188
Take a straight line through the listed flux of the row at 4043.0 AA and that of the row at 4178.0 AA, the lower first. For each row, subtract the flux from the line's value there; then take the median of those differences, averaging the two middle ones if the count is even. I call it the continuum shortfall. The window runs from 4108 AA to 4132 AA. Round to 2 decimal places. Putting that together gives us 0.14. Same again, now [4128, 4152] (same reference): 0.21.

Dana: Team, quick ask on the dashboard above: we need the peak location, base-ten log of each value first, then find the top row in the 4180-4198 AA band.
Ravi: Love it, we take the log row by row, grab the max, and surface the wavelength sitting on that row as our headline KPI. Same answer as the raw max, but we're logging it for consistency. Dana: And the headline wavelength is 4181.0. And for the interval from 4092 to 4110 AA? 4103.0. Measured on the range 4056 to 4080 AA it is 4070.0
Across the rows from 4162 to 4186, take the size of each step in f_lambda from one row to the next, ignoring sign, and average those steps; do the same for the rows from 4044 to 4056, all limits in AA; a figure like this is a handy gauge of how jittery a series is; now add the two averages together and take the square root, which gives 0.66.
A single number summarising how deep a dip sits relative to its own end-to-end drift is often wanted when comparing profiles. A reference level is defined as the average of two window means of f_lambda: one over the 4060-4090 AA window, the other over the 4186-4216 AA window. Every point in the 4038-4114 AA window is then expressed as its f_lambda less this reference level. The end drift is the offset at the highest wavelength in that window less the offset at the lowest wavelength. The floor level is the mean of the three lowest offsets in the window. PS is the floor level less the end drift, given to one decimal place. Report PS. -0.1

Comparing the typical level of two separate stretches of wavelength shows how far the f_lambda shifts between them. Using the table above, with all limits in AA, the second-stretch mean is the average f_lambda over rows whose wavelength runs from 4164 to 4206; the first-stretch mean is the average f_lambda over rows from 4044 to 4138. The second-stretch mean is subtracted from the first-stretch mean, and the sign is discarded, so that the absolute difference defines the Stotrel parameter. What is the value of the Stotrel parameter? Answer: 1.5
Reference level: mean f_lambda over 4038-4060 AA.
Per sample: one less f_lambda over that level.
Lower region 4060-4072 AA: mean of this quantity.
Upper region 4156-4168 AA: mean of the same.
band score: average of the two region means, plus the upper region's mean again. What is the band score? 0.17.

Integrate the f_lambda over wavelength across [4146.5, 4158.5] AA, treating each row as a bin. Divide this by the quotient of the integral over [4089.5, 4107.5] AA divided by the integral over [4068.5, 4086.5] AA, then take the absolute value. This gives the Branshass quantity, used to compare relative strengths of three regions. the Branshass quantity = 93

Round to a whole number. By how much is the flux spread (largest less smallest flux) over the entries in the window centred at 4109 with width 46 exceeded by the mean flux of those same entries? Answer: 1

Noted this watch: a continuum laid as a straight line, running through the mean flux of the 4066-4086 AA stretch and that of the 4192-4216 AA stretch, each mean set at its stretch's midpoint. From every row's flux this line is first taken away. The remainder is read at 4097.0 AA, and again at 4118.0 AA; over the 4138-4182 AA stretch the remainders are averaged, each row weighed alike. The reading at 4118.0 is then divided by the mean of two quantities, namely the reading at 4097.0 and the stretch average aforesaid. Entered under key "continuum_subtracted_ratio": 0.6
